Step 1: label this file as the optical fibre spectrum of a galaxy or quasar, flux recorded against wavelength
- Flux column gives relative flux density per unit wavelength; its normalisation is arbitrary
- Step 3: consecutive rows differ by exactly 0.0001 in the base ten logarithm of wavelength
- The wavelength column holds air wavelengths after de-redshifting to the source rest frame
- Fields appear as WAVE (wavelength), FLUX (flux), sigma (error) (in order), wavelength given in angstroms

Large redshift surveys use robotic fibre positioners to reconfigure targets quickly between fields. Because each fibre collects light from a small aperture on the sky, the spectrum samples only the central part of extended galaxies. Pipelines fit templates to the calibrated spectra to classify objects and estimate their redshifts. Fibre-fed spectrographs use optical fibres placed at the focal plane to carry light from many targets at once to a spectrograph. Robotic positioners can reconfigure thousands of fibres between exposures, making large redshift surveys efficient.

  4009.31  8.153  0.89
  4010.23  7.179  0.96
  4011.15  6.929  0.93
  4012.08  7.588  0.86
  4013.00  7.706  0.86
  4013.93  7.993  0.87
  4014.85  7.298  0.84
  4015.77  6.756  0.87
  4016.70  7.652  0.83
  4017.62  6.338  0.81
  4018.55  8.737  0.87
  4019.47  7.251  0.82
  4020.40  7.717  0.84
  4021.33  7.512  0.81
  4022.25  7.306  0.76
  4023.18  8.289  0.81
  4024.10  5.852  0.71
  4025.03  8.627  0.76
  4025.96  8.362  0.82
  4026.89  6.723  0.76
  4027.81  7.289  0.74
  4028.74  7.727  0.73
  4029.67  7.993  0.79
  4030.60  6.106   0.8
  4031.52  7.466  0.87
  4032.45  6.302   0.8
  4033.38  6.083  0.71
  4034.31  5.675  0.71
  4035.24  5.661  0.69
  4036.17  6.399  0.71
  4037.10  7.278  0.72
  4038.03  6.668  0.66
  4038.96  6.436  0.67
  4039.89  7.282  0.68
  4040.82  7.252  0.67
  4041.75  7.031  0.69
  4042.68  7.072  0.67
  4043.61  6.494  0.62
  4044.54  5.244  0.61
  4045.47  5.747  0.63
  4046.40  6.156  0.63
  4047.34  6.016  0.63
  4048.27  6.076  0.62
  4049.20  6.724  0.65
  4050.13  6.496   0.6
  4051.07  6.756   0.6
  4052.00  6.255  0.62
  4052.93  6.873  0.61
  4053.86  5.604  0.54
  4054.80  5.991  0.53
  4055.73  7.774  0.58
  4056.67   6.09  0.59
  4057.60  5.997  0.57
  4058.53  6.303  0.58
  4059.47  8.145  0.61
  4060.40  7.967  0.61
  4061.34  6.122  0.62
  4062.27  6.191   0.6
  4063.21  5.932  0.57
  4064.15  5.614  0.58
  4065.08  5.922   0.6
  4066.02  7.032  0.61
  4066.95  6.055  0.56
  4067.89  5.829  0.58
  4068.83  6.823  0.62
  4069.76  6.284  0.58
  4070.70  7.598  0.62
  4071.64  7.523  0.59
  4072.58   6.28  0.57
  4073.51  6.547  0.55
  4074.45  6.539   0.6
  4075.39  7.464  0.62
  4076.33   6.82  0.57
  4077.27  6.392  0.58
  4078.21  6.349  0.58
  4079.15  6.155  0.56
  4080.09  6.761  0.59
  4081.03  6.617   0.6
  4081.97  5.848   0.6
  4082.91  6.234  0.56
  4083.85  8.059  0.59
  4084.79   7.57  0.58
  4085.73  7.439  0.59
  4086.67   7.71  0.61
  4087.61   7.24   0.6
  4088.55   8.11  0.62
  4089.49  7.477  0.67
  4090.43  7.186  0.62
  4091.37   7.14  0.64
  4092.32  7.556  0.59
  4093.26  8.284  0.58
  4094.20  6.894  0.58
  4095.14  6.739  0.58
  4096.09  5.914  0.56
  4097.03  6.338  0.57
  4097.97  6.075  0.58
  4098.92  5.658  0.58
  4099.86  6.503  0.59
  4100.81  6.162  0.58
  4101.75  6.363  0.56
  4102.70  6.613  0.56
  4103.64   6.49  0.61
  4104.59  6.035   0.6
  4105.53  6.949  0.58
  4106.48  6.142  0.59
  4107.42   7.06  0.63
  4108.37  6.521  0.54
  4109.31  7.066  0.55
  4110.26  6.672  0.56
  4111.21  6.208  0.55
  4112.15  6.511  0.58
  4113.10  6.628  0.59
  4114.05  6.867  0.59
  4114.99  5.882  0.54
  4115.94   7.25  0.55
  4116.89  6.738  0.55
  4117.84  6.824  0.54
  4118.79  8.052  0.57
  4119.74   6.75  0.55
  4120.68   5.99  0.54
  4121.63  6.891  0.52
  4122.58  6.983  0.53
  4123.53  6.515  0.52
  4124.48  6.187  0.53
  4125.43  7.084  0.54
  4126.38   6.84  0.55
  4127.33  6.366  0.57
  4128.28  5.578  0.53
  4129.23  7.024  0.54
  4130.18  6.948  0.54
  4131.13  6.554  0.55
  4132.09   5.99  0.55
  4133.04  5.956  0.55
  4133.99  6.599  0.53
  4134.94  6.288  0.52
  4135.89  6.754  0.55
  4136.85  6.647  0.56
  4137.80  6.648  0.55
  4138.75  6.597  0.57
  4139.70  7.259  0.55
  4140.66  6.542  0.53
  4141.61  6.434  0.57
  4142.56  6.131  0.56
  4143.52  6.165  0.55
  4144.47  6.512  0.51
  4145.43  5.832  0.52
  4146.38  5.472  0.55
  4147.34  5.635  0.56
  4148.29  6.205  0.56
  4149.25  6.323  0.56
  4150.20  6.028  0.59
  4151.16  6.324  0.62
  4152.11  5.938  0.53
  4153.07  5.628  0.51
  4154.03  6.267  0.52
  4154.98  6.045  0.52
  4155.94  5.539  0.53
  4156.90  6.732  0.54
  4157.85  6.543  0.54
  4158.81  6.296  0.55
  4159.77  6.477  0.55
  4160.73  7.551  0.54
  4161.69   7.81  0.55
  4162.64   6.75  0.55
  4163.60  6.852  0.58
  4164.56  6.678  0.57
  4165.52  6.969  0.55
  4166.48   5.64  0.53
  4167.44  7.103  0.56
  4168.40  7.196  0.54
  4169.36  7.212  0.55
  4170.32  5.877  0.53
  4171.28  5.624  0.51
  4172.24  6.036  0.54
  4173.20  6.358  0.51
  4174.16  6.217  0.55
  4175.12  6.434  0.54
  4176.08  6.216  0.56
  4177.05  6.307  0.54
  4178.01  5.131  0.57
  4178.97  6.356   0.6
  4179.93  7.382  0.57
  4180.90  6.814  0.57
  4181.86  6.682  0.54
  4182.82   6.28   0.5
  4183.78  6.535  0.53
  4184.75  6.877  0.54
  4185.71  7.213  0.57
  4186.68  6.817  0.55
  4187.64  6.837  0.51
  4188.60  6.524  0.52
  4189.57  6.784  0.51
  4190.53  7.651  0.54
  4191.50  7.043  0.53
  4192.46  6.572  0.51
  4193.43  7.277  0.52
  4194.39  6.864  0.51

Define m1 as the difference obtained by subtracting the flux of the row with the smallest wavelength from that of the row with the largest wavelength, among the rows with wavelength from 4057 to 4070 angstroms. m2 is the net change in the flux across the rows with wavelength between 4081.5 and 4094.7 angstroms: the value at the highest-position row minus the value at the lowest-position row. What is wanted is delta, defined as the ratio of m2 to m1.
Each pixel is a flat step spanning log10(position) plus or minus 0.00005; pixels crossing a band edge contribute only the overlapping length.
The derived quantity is 4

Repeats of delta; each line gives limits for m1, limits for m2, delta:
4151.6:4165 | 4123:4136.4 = 0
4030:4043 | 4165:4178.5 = -2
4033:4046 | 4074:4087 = -3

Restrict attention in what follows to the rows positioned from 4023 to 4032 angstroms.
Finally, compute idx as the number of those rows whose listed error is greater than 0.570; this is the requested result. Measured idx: 10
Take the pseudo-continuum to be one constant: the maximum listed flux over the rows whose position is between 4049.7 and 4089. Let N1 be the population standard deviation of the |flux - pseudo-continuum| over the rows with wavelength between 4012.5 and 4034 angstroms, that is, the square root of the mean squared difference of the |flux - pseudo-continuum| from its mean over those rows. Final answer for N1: 0.67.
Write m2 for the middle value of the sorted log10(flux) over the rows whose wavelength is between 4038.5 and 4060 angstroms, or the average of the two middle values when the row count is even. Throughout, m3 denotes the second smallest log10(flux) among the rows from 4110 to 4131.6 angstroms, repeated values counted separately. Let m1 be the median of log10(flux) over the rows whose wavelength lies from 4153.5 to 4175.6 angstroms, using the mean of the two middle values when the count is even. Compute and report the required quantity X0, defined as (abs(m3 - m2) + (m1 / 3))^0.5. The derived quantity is 0.556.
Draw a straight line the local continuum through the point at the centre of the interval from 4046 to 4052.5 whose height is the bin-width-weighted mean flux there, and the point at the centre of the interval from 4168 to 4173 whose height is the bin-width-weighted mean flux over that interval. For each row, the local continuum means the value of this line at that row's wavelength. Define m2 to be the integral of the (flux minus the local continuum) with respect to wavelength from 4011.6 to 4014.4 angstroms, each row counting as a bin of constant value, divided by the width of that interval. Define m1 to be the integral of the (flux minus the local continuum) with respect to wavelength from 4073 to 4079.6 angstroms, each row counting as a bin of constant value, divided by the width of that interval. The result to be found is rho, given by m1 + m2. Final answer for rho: 1.7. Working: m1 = 0.25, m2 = 1.4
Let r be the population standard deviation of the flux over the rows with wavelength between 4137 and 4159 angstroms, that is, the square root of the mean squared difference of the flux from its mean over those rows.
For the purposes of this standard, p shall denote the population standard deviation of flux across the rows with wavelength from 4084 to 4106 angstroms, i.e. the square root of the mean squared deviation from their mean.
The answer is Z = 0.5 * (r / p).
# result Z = 0.30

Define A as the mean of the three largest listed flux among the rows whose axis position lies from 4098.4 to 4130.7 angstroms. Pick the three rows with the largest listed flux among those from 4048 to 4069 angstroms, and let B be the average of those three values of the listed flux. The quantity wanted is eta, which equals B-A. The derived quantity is 0.50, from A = 7.5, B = 7.96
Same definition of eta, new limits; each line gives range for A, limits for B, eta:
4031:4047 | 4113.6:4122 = 0.06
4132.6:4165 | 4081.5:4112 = 0.61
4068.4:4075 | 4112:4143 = 0.21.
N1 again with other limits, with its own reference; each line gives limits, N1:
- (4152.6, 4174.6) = 0.62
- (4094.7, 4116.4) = 0.41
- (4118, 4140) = 0.51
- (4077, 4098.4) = 0.70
